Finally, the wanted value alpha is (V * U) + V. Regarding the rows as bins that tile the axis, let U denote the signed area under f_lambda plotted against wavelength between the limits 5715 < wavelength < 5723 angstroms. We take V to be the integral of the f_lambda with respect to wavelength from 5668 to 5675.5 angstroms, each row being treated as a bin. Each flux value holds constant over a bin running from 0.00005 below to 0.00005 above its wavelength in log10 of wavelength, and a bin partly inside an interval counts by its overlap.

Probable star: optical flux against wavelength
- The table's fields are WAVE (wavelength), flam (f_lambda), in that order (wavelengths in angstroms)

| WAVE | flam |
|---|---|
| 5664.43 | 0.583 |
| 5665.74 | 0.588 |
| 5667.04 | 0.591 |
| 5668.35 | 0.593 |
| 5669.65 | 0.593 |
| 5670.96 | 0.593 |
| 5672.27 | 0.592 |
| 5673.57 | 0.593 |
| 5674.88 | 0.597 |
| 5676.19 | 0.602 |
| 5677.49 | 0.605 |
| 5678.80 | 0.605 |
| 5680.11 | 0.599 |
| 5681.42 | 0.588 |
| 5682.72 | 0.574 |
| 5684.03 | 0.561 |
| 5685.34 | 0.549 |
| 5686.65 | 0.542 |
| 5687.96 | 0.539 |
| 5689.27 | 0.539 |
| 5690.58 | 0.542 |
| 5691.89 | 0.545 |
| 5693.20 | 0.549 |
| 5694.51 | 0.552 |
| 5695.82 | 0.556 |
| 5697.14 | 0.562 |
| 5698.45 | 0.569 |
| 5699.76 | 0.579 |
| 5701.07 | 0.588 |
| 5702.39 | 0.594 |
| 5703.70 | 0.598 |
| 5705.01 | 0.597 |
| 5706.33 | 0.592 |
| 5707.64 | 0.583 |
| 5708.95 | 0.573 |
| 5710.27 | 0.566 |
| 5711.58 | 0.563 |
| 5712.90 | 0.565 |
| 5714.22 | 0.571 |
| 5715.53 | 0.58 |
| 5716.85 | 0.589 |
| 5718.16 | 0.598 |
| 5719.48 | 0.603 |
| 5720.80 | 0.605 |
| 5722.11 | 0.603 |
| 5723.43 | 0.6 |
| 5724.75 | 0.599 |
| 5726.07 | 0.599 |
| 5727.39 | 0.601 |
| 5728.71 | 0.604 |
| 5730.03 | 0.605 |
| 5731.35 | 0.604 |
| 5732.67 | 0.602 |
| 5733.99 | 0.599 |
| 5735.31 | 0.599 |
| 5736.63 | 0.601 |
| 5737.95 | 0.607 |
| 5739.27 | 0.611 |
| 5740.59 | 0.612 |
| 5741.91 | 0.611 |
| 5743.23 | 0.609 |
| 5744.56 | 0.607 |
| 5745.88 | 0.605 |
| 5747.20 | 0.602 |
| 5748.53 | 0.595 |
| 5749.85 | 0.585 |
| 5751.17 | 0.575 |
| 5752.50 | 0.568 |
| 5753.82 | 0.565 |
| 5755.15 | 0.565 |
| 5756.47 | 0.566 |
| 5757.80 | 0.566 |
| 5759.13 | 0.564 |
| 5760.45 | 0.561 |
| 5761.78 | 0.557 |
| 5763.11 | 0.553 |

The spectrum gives 25.7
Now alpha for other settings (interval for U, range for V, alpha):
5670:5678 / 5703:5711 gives 27.0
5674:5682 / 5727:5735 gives 27.9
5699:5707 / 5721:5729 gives 27.5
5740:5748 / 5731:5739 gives 28.2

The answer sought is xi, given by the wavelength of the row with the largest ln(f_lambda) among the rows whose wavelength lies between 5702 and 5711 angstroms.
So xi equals 5703.70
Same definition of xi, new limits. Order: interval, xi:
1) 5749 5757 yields 5749.85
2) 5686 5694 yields 5693.20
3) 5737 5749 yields 5740.59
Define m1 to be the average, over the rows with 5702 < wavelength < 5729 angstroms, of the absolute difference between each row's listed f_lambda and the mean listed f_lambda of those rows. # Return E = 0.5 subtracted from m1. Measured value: -0.488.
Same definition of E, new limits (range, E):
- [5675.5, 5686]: -0.482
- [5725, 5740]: -0.497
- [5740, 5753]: -0.487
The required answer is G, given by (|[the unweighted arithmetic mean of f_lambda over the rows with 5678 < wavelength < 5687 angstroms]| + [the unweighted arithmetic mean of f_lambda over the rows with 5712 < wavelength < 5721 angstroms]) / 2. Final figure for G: 0.581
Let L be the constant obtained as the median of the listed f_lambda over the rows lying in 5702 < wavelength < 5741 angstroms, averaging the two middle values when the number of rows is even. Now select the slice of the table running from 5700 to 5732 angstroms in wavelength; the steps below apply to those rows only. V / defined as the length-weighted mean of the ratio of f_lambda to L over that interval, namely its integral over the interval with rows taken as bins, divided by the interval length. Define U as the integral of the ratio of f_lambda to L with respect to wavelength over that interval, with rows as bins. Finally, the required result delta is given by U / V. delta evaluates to 32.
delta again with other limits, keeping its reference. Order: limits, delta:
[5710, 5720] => 10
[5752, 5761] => 9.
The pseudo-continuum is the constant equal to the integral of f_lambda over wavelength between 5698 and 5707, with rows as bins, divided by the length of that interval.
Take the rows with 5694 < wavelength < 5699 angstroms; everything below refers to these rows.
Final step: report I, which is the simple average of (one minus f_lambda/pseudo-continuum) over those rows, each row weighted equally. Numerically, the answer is 0.05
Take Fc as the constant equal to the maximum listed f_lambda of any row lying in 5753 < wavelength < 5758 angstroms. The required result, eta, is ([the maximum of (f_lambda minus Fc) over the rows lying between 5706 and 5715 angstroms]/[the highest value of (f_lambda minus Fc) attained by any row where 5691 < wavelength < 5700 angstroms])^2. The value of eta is 4.0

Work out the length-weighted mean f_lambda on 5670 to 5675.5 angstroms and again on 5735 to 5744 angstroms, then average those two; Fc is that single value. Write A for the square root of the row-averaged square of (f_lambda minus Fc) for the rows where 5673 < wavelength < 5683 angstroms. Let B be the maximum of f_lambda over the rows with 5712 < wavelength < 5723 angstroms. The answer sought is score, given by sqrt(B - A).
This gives 0.771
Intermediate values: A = 0.011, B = 0.605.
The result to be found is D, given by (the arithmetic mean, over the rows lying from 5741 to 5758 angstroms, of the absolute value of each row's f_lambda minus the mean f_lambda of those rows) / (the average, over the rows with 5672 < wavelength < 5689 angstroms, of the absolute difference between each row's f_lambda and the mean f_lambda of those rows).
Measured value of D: 0.82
